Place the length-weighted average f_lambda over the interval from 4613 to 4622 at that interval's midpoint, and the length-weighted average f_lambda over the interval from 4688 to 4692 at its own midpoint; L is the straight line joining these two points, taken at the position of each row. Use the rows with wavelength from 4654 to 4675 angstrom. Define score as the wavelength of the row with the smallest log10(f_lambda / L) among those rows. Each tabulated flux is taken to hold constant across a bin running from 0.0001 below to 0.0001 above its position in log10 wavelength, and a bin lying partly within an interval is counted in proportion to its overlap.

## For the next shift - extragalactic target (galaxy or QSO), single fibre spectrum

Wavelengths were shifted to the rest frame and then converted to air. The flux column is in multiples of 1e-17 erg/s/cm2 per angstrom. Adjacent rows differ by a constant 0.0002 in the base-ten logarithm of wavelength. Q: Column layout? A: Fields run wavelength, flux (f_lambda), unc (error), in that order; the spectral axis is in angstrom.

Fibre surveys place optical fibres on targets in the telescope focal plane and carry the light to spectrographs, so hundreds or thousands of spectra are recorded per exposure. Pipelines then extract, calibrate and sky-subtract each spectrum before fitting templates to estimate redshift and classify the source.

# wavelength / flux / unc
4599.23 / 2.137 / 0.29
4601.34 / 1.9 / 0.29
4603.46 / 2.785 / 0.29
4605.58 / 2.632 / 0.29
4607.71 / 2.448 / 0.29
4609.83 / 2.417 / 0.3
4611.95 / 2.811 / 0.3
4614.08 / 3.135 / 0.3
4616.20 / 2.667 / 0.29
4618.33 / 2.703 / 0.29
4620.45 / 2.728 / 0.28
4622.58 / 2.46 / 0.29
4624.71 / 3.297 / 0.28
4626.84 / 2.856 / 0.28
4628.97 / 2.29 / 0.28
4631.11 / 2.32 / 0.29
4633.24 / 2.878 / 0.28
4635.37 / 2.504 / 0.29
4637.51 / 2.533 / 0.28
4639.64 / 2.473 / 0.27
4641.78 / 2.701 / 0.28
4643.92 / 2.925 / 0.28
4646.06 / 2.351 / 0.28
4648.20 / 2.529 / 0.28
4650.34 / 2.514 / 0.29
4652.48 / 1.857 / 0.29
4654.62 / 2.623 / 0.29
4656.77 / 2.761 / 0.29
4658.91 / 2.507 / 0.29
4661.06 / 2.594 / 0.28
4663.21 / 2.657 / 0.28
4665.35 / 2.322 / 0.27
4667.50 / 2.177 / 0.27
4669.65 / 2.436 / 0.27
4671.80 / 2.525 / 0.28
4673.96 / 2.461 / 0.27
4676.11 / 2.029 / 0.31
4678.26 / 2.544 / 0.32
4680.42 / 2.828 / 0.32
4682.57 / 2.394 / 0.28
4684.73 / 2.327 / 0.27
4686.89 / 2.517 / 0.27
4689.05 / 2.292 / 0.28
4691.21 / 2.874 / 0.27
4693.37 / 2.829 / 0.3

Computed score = 4667.50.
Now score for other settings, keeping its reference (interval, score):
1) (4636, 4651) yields 4646.06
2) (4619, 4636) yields 4628.97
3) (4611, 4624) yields 4622.58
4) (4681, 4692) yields 4689.05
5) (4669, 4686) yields 4676.11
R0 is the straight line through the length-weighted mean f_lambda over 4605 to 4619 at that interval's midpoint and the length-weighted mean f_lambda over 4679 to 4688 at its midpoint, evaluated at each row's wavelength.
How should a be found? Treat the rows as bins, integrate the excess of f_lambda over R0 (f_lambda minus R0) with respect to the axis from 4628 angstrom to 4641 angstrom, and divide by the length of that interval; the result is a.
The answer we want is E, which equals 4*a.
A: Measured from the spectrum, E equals -0.5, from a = -0.13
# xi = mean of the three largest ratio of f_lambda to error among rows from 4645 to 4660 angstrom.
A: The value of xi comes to 9.2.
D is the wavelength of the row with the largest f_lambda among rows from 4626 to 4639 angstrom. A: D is 4633.24 angstrom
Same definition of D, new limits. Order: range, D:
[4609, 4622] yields 4614.08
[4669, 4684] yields 4680.42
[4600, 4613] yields 4611.95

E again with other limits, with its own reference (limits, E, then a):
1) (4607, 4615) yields 0.1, 0.02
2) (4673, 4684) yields -0.3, -0.08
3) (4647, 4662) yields -0.4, -0.10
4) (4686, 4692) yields 0.2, 0.05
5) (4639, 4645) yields 0.4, 0.10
